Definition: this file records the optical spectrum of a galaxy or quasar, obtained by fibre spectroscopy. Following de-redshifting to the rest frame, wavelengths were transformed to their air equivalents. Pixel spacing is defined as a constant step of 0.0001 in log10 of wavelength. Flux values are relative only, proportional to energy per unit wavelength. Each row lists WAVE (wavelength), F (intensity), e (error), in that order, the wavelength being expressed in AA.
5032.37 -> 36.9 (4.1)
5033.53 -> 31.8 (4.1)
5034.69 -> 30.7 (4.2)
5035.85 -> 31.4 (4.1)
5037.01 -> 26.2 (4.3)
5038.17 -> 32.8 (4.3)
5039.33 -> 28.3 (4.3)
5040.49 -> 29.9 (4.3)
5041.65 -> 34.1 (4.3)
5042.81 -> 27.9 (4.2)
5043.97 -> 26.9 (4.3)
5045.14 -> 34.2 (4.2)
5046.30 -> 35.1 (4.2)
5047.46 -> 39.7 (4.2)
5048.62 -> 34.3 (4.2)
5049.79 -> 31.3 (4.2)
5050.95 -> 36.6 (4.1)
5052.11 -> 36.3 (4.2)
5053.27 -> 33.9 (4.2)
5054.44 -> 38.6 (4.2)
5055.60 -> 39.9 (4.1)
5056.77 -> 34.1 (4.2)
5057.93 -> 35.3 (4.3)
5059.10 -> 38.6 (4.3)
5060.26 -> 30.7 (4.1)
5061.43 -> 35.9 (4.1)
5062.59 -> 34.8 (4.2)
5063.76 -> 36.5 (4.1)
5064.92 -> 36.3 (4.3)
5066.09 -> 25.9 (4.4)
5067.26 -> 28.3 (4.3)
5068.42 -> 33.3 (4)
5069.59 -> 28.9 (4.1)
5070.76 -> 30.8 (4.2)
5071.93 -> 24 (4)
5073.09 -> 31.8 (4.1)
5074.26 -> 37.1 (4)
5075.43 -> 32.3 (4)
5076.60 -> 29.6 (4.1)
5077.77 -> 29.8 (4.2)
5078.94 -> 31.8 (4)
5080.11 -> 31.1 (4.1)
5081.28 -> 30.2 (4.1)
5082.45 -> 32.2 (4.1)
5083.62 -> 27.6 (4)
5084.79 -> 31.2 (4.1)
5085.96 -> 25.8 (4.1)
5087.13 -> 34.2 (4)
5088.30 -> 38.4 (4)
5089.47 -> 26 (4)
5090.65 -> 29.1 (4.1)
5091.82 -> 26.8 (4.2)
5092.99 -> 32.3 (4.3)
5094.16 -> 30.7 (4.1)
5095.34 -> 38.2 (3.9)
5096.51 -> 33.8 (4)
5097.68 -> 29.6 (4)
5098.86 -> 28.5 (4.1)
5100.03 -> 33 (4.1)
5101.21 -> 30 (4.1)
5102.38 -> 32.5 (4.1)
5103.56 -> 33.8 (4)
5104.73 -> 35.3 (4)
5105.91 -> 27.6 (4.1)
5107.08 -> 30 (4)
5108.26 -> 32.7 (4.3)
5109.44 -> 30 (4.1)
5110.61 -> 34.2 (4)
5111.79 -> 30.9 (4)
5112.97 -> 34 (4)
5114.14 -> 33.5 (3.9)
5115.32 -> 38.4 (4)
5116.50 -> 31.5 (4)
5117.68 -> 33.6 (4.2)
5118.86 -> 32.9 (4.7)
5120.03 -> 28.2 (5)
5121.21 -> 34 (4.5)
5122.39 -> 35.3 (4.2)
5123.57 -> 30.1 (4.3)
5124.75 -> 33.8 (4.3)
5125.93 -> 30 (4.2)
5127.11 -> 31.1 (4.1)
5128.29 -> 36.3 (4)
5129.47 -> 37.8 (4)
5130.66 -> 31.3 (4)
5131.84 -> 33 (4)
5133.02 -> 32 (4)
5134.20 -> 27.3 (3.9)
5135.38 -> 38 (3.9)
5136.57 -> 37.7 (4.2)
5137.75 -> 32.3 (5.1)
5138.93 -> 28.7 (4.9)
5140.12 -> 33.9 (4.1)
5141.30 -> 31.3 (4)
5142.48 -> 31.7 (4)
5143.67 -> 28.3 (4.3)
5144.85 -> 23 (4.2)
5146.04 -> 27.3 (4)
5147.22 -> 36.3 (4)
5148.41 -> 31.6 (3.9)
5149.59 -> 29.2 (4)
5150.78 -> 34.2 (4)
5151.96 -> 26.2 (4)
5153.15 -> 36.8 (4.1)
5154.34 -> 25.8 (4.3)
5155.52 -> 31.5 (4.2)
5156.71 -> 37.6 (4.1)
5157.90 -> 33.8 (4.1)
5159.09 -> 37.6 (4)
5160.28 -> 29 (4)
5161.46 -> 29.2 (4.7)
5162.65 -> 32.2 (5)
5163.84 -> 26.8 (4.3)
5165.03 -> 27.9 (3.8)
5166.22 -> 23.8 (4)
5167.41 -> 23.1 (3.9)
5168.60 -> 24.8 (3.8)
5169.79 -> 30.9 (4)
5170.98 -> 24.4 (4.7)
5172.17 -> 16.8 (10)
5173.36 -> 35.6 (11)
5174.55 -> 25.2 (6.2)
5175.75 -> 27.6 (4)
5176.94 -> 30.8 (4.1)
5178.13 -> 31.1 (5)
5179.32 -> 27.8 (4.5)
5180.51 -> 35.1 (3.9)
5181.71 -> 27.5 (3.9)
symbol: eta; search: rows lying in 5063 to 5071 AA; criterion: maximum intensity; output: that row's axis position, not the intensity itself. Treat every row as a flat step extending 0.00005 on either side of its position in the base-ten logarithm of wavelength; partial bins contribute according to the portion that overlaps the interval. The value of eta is 5063.76 AA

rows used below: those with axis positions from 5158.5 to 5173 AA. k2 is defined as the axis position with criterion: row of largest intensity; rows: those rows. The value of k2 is 5159.09 AA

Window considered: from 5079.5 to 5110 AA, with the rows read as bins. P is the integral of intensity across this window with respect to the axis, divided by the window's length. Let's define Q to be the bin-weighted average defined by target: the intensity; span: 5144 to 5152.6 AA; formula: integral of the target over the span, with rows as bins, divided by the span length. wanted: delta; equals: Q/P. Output 0.95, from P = 31.2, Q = 29.7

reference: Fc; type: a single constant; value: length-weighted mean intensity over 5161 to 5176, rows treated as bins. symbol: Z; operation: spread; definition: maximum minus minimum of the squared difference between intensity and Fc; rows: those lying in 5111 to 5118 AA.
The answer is 119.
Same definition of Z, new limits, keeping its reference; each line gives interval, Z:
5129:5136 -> 127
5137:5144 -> 49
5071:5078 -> 100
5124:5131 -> 112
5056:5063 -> 125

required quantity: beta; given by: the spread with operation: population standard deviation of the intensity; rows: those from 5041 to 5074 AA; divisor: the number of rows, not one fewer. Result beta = 4.1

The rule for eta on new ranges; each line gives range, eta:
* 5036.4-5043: 5041.65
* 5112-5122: 5115.32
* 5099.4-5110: 5104.73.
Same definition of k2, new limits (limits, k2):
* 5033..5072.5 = 5055.60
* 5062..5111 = 5088.30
